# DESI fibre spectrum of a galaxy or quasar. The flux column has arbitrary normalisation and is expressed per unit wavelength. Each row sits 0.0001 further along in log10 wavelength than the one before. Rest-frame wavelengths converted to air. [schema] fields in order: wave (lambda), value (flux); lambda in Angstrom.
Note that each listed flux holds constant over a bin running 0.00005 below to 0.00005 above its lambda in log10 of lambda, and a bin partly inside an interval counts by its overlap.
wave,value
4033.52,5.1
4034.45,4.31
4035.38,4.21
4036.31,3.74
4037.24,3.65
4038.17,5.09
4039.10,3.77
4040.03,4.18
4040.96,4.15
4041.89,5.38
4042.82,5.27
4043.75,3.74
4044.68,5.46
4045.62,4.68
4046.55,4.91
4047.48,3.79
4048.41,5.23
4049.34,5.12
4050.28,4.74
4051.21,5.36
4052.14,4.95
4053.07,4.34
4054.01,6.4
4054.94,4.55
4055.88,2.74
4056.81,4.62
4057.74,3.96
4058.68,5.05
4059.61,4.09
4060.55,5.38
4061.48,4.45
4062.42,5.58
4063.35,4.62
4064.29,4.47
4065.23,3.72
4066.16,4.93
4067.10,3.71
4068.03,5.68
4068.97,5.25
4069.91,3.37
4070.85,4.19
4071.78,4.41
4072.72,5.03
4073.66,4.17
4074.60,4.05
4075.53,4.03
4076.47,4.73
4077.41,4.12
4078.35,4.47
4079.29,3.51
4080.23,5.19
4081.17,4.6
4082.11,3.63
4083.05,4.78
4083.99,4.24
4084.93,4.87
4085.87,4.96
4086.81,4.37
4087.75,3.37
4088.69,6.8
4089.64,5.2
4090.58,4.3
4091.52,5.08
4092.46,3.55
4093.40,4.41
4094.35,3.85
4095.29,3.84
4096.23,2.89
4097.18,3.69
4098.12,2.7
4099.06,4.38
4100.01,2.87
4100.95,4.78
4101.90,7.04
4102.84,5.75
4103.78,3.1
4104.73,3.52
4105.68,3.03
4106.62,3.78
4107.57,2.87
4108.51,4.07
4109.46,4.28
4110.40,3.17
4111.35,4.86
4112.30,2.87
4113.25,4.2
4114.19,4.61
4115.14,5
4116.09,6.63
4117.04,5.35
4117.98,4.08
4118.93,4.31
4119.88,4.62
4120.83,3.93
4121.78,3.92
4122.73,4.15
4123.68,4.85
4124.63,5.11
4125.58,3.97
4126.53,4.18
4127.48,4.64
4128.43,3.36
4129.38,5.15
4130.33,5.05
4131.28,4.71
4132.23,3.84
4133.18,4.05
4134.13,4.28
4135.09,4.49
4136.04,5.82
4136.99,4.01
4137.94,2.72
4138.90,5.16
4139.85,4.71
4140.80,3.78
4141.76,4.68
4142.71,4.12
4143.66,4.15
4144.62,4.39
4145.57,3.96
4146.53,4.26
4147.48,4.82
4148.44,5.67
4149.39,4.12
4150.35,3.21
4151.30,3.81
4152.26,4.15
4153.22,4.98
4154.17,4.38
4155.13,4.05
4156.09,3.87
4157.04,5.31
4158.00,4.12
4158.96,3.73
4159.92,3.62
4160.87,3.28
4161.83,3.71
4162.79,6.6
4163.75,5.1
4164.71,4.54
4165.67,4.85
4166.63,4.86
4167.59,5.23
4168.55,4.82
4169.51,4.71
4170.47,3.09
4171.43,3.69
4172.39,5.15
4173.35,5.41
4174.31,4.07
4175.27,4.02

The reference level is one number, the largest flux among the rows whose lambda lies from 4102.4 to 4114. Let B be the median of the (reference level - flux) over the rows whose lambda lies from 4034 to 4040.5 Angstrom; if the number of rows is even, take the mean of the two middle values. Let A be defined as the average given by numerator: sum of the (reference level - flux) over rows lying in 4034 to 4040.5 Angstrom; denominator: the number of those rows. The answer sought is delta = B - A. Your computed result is -0.04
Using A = 1.61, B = 1.57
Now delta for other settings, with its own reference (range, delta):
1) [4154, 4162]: 0.14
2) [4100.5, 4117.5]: 0.14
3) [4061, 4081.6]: 0.01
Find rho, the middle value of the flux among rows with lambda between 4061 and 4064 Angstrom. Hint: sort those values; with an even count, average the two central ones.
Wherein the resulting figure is 4.62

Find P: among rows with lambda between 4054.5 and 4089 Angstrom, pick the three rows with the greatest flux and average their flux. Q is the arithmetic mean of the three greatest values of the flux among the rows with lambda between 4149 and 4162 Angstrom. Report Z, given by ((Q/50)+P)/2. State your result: 3.06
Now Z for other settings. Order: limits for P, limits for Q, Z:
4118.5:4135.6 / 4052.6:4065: 2.61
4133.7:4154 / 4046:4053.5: 2.83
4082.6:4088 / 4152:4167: 2.49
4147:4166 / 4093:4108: 2.99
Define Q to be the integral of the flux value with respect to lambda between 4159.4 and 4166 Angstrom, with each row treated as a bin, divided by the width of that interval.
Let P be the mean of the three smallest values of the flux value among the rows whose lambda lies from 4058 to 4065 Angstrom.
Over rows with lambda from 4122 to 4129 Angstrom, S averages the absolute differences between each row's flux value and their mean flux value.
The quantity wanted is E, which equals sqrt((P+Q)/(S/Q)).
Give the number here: 9.3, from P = 4.3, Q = 4.52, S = 0.47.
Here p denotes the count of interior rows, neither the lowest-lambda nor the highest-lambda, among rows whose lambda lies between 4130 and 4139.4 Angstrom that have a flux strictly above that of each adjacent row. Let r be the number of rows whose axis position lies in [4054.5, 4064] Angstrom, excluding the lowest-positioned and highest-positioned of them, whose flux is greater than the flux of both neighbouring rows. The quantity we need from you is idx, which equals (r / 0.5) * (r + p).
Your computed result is 40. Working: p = 1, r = 4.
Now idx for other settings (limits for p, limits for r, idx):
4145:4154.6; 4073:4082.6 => 30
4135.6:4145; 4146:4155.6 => 16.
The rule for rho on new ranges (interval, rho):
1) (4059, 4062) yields 4.45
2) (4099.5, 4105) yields 4.15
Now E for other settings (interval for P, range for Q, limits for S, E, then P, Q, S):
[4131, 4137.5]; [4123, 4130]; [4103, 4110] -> 9.2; 4.0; 4.47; 0.45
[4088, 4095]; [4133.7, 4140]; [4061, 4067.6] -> 8.9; 3.9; 4.44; 0.47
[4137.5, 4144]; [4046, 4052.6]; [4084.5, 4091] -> 7.6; 3.5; 4.87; 0.71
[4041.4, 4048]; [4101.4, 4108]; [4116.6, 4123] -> 9.6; 4.1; 4.16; 0.37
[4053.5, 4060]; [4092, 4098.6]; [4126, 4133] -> 6.9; 3.6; 3.56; 0.54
